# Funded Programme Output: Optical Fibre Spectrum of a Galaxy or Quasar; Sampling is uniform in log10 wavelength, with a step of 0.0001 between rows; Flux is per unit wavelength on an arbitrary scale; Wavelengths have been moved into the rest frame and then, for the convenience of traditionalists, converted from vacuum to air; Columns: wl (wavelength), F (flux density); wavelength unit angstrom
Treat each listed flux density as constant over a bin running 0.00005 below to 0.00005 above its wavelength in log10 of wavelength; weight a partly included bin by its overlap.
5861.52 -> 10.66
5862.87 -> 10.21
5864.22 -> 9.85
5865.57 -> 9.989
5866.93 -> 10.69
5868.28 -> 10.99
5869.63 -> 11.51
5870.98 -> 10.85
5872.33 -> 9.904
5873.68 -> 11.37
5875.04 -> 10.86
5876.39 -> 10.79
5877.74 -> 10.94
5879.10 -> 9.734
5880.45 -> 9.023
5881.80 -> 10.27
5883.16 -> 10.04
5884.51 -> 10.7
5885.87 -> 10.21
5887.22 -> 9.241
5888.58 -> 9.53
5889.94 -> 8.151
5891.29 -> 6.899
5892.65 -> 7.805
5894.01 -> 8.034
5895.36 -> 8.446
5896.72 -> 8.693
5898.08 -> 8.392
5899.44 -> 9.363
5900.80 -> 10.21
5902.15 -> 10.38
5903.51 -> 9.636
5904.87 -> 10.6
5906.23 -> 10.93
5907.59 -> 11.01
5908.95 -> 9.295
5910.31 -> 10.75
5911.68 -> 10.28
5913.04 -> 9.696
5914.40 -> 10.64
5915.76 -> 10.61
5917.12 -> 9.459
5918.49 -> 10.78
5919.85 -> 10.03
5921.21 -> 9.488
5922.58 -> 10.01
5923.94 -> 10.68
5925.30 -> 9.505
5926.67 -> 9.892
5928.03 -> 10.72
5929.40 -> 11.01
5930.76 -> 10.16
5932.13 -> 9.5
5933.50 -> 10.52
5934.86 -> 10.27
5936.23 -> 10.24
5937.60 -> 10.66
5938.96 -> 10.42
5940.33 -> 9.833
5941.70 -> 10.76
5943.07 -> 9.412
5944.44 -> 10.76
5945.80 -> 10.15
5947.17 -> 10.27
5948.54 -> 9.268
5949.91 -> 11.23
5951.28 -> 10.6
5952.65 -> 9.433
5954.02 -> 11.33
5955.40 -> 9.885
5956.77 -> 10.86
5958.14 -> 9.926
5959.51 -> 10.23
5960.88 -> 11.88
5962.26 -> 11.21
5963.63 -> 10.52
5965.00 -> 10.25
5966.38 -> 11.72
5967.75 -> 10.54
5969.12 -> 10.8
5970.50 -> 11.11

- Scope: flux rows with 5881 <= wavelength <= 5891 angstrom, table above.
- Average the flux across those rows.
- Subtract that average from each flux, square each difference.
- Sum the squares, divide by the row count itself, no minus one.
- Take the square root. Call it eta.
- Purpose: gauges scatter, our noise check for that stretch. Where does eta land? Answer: 0.79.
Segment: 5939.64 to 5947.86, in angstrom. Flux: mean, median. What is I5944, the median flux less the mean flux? 0.013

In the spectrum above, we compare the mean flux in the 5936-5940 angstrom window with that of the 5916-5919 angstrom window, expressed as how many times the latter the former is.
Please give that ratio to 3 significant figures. 1.03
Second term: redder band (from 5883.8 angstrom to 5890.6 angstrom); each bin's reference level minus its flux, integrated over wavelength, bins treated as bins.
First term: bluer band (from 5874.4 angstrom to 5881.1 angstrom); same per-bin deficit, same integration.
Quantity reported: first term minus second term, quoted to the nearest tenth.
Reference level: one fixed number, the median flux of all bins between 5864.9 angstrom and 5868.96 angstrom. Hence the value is -4.8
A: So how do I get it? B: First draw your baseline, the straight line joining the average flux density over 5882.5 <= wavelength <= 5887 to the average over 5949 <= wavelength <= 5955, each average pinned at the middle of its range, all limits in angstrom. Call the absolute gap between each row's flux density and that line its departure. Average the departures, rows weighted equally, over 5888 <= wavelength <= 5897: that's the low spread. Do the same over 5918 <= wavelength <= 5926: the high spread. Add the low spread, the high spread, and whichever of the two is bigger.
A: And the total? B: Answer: 5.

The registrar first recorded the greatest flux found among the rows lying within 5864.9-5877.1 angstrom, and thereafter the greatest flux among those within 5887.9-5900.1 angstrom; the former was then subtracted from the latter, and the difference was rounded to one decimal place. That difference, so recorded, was -2.0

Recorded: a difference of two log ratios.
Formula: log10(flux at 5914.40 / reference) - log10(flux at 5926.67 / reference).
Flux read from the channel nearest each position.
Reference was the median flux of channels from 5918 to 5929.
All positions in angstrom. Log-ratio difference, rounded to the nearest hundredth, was 0.03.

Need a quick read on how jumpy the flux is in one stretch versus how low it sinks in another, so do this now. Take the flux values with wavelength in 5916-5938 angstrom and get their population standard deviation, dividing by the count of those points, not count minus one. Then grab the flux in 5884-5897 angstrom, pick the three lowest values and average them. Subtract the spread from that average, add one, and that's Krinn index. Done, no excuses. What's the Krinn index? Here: 8.08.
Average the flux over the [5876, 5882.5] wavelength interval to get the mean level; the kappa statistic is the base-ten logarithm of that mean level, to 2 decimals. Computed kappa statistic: 1.01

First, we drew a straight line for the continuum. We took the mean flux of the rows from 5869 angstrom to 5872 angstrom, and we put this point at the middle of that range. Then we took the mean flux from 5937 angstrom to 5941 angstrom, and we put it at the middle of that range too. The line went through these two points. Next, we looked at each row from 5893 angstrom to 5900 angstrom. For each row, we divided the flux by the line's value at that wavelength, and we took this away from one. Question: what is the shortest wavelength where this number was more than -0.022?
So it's 5894.01 angstrom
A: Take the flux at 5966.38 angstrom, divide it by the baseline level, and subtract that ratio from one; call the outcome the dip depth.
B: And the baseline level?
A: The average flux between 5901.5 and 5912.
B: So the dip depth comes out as -0.13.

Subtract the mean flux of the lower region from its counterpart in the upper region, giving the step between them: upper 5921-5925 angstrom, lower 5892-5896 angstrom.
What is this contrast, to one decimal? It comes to 2.0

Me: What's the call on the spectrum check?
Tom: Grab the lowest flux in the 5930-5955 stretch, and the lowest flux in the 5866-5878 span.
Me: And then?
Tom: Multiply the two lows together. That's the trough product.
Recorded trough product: 92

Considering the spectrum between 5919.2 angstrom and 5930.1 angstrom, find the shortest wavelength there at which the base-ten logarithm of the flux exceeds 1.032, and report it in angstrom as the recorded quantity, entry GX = 5929.40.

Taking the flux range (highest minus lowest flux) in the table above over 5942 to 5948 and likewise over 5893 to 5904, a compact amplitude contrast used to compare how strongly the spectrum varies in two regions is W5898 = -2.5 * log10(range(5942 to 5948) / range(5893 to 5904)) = 0.6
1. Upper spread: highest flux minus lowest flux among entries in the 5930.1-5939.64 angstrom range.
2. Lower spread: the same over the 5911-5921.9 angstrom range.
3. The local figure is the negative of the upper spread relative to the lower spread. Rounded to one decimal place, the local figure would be -0.9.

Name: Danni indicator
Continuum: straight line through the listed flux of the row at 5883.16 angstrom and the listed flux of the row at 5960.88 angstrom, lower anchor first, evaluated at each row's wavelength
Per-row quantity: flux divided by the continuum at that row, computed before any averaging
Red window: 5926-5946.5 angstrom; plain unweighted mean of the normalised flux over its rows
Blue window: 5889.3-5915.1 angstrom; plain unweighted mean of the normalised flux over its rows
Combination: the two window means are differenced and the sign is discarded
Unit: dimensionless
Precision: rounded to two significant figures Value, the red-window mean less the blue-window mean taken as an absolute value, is 0.013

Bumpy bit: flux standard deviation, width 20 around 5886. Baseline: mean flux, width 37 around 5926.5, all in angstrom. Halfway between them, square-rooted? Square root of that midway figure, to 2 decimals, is 2.39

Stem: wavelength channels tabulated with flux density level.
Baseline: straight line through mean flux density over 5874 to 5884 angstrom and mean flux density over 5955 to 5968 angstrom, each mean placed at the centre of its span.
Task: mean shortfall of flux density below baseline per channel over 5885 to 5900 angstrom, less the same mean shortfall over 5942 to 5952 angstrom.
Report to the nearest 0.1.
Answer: 1.3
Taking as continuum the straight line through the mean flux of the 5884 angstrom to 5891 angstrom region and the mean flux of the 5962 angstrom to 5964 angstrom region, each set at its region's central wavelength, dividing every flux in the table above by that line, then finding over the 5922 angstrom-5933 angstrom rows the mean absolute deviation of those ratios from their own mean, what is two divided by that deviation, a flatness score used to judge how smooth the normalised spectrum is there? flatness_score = 44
